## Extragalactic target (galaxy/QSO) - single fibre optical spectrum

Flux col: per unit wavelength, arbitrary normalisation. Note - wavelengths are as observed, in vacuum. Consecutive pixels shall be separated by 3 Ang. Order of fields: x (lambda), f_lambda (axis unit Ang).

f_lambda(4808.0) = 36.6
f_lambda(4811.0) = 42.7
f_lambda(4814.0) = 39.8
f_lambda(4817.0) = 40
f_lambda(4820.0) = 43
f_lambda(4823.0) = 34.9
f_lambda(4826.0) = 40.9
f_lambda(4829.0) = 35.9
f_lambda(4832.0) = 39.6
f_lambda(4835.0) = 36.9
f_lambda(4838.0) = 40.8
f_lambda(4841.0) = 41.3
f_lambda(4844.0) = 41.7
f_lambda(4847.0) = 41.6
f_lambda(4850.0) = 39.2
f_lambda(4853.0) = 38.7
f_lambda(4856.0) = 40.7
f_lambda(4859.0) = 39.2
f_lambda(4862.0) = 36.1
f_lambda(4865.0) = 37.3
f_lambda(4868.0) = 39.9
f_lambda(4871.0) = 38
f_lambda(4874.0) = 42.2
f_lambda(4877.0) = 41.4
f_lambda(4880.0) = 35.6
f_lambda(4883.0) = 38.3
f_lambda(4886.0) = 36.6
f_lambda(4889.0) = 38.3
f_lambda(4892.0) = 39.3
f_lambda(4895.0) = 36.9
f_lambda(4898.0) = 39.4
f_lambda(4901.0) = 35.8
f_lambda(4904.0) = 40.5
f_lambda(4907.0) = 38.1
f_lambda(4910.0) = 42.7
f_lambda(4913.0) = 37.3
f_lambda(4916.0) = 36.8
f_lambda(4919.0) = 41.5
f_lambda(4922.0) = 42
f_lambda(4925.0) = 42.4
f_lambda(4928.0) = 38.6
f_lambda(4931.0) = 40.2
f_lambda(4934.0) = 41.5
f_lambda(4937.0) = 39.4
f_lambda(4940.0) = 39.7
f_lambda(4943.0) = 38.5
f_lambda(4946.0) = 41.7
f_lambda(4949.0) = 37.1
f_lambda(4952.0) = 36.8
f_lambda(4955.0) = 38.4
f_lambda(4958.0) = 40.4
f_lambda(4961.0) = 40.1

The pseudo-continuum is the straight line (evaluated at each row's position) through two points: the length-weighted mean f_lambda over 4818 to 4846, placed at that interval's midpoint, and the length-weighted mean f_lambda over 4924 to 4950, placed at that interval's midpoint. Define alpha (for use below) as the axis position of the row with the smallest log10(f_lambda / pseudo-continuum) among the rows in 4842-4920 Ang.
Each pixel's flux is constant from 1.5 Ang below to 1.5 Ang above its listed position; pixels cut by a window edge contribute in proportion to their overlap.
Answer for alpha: 4880.0 Ang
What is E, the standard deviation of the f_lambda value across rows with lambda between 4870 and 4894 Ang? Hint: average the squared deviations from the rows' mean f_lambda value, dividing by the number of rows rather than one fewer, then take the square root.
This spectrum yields 2.08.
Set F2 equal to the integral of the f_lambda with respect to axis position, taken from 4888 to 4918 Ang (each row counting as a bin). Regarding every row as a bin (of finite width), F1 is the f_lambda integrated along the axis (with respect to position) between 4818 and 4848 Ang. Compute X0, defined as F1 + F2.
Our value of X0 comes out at 2346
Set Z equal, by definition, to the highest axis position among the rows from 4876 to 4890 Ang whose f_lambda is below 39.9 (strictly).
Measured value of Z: 4889.0 Ang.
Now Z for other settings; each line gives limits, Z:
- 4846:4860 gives 4859.0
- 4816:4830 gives 4829.0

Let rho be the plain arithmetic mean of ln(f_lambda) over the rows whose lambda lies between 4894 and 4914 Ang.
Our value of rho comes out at 3.65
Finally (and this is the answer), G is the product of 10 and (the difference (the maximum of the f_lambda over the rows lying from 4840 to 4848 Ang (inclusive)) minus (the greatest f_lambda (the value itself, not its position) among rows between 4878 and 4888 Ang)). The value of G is 34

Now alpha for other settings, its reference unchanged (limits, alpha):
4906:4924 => 4916.0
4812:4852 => 4823.0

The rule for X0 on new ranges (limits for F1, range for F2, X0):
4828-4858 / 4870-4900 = 2348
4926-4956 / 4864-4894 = 2338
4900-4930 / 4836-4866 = 2379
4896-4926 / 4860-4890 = 2338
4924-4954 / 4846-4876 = 2364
